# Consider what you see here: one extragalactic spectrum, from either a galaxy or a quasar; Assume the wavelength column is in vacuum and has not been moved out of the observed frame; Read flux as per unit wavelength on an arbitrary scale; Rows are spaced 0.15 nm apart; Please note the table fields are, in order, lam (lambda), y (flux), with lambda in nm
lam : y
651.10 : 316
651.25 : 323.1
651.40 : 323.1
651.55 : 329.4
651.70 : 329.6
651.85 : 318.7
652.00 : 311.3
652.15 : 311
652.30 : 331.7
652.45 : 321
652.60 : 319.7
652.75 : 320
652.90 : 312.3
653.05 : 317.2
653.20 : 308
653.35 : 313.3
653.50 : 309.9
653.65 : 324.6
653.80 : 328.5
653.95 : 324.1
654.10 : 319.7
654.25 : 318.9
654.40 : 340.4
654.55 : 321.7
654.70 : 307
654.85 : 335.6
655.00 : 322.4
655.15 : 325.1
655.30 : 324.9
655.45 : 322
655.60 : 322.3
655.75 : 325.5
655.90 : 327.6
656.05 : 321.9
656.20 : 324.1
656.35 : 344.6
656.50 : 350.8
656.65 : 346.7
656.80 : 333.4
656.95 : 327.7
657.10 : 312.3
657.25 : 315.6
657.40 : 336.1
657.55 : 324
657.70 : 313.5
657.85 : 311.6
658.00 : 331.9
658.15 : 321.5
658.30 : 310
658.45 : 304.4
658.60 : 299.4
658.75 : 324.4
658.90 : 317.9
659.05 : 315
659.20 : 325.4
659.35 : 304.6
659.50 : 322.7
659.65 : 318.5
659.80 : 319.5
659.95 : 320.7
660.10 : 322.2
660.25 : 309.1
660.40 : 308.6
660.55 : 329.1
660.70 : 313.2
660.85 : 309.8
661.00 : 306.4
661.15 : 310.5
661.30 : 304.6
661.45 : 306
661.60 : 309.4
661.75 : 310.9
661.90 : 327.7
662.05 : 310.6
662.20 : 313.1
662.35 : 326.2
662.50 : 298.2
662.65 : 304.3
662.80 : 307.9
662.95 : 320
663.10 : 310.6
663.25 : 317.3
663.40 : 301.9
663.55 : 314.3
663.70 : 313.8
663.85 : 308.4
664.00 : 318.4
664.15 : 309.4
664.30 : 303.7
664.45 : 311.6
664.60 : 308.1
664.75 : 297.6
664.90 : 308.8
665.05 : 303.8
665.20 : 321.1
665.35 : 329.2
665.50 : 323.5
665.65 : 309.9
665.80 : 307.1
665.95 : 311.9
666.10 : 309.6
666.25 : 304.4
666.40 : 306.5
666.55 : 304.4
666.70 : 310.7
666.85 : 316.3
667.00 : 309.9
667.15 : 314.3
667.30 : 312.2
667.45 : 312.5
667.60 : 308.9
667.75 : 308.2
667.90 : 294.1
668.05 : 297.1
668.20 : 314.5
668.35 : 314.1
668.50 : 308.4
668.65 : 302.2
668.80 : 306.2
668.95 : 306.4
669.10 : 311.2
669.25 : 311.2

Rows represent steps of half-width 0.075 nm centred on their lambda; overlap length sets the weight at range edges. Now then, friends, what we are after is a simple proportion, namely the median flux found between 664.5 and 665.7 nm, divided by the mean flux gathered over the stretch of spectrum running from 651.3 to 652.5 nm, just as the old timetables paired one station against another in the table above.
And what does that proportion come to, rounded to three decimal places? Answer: 0.961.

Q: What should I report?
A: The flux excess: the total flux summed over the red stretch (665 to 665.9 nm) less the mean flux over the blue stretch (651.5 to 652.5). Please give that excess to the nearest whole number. 1573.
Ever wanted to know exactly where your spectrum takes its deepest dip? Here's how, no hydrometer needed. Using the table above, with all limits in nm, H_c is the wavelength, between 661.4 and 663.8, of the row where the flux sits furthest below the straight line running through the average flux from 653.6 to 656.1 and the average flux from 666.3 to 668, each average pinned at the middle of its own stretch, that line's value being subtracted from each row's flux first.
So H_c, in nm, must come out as 662.50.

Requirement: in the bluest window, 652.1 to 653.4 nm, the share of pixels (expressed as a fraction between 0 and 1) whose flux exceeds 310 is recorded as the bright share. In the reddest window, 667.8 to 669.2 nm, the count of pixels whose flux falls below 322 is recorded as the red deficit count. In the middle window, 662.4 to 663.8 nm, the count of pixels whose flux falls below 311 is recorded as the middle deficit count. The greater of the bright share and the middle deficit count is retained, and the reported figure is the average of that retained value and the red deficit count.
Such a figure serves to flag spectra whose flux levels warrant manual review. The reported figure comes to 7.0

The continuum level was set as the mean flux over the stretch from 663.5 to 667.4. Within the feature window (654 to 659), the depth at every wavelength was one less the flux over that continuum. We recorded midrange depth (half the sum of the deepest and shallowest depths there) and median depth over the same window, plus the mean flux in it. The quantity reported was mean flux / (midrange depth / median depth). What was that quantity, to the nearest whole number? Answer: 261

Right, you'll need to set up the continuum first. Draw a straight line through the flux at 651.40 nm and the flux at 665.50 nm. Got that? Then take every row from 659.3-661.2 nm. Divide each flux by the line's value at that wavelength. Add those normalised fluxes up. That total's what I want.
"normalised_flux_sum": 12.7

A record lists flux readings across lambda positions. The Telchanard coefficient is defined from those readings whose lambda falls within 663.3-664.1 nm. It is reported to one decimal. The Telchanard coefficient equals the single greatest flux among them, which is 318.4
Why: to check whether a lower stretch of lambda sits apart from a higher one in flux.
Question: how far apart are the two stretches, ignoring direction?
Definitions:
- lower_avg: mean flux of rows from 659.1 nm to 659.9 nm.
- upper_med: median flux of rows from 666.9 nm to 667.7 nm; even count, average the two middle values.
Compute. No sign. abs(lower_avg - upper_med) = 6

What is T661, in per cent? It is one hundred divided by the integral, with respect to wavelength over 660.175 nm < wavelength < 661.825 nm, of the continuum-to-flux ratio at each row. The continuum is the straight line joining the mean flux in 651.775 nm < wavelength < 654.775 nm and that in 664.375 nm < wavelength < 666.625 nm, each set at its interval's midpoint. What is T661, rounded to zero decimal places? 60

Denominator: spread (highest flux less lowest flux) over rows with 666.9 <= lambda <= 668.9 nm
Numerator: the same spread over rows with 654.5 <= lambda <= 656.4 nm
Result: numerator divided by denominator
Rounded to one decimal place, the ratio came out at 1.8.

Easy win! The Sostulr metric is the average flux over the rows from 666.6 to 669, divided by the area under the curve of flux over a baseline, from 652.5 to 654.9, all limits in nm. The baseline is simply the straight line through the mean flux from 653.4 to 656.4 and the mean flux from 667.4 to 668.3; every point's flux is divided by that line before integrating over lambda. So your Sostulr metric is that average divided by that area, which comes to 131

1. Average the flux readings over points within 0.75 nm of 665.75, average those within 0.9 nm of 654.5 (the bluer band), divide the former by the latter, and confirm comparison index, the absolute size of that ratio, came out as 0.964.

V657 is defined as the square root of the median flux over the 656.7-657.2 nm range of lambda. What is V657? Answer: 18.1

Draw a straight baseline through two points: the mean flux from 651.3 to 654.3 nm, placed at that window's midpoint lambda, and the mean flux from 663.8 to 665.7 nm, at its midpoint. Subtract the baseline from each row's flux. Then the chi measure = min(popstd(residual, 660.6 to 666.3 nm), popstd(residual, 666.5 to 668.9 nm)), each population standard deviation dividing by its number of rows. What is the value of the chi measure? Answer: 6.0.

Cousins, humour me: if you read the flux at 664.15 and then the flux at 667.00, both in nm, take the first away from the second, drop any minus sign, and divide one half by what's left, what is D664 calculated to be 1.00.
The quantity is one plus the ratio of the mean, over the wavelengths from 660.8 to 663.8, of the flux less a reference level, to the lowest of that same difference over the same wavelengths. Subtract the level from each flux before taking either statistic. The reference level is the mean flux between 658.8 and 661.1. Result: 1.3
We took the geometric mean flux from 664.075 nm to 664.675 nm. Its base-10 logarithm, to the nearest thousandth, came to 2.489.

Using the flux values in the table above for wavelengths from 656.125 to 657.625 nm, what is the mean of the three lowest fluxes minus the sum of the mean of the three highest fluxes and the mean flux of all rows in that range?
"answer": -362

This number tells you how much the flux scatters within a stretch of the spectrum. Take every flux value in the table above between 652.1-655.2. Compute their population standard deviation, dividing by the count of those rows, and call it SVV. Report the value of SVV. 8.6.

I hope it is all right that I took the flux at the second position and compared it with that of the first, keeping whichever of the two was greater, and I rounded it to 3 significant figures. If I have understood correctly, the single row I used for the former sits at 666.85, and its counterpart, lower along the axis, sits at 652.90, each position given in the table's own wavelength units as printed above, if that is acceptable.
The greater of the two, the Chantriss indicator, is 316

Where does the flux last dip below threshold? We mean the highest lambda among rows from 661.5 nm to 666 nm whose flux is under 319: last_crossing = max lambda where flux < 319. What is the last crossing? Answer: 665.95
